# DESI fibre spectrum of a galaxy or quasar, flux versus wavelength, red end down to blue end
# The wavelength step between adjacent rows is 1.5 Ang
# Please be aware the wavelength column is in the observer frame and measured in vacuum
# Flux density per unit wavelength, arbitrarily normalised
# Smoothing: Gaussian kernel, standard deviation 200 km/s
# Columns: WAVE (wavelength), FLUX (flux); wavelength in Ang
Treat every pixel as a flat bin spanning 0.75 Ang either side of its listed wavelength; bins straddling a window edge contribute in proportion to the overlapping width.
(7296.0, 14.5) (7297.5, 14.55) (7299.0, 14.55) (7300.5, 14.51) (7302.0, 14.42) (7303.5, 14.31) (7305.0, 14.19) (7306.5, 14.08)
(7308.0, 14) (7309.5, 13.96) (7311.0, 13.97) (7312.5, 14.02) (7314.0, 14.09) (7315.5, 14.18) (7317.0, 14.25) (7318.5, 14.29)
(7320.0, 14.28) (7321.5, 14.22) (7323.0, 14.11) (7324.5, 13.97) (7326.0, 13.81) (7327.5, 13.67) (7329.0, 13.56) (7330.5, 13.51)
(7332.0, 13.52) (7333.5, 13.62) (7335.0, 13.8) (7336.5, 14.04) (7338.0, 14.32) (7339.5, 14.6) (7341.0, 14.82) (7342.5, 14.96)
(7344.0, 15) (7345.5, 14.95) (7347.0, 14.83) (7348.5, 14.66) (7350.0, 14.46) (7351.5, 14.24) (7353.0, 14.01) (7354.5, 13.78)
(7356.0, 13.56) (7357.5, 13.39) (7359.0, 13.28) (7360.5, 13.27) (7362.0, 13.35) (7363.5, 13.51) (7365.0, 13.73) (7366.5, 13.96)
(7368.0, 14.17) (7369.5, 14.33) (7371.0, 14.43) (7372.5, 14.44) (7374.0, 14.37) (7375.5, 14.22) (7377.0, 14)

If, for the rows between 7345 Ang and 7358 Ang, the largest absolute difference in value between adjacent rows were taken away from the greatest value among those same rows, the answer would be 14.7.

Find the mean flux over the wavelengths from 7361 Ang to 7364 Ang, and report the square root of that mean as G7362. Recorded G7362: 3.66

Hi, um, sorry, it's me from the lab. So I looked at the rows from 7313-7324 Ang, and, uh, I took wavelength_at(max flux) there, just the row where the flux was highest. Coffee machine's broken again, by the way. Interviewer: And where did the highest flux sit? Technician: 7318.5 Ang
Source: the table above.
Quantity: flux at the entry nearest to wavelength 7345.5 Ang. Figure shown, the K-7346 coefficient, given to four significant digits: 14.95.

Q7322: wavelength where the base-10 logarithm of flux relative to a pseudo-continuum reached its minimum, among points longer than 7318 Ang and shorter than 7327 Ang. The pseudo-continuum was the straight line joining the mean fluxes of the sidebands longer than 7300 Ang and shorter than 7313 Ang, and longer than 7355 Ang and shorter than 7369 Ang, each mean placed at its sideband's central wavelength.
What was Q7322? 7326.0 Ang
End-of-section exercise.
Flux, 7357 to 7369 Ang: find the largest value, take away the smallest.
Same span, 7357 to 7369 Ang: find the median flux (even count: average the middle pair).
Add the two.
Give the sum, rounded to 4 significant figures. 14.35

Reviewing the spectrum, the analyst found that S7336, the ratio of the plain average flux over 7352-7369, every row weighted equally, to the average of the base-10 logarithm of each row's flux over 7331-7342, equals 11.9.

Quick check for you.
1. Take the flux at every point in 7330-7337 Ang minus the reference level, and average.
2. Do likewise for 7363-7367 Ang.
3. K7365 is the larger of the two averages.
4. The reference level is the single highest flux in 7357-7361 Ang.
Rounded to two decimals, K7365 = 0.34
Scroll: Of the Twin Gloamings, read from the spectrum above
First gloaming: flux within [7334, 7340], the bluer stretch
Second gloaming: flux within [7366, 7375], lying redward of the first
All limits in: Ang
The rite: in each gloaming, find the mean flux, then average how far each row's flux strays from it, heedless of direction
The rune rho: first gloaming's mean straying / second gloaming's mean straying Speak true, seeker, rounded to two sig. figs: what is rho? 1.9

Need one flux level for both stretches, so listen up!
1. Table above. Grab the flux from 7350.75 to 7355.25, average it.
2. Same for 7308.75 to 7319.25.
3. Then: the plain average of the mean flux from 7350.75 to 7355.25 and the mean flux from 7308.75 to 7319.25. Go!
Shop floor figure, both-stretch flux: 14.1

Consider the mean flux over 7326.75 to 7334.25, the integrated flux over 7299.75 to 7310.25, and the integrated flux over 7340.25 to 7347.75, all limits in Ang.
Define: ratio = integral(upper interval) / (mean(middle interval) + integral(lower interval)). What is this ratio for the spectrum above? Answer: 0.69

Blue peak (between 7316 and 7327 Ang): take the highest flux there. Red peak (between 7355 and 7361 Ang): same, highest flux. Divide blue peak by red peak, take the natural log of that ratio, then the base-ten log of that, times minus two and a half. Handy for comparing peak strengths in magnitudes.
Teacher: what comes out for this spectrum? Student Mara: 3.2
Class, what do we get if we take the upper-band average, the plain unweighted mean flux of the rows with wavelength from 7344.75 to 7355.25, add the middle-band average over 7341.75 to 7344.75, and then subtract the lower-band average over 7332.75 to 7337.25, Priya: 15.6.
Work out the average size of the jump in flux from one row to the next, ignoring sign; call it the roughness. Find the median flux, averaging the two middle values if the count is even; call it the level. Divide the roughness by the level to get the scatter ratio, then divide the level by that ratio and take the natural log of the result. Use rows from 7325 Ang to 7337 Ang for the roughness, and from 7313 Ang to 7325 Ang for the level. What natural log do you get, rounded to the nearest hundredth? 7.44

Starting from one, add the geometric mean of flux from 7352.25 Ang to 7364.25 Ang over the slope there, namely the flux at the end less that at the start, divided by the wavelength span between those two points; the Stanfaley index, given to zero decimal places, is -283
